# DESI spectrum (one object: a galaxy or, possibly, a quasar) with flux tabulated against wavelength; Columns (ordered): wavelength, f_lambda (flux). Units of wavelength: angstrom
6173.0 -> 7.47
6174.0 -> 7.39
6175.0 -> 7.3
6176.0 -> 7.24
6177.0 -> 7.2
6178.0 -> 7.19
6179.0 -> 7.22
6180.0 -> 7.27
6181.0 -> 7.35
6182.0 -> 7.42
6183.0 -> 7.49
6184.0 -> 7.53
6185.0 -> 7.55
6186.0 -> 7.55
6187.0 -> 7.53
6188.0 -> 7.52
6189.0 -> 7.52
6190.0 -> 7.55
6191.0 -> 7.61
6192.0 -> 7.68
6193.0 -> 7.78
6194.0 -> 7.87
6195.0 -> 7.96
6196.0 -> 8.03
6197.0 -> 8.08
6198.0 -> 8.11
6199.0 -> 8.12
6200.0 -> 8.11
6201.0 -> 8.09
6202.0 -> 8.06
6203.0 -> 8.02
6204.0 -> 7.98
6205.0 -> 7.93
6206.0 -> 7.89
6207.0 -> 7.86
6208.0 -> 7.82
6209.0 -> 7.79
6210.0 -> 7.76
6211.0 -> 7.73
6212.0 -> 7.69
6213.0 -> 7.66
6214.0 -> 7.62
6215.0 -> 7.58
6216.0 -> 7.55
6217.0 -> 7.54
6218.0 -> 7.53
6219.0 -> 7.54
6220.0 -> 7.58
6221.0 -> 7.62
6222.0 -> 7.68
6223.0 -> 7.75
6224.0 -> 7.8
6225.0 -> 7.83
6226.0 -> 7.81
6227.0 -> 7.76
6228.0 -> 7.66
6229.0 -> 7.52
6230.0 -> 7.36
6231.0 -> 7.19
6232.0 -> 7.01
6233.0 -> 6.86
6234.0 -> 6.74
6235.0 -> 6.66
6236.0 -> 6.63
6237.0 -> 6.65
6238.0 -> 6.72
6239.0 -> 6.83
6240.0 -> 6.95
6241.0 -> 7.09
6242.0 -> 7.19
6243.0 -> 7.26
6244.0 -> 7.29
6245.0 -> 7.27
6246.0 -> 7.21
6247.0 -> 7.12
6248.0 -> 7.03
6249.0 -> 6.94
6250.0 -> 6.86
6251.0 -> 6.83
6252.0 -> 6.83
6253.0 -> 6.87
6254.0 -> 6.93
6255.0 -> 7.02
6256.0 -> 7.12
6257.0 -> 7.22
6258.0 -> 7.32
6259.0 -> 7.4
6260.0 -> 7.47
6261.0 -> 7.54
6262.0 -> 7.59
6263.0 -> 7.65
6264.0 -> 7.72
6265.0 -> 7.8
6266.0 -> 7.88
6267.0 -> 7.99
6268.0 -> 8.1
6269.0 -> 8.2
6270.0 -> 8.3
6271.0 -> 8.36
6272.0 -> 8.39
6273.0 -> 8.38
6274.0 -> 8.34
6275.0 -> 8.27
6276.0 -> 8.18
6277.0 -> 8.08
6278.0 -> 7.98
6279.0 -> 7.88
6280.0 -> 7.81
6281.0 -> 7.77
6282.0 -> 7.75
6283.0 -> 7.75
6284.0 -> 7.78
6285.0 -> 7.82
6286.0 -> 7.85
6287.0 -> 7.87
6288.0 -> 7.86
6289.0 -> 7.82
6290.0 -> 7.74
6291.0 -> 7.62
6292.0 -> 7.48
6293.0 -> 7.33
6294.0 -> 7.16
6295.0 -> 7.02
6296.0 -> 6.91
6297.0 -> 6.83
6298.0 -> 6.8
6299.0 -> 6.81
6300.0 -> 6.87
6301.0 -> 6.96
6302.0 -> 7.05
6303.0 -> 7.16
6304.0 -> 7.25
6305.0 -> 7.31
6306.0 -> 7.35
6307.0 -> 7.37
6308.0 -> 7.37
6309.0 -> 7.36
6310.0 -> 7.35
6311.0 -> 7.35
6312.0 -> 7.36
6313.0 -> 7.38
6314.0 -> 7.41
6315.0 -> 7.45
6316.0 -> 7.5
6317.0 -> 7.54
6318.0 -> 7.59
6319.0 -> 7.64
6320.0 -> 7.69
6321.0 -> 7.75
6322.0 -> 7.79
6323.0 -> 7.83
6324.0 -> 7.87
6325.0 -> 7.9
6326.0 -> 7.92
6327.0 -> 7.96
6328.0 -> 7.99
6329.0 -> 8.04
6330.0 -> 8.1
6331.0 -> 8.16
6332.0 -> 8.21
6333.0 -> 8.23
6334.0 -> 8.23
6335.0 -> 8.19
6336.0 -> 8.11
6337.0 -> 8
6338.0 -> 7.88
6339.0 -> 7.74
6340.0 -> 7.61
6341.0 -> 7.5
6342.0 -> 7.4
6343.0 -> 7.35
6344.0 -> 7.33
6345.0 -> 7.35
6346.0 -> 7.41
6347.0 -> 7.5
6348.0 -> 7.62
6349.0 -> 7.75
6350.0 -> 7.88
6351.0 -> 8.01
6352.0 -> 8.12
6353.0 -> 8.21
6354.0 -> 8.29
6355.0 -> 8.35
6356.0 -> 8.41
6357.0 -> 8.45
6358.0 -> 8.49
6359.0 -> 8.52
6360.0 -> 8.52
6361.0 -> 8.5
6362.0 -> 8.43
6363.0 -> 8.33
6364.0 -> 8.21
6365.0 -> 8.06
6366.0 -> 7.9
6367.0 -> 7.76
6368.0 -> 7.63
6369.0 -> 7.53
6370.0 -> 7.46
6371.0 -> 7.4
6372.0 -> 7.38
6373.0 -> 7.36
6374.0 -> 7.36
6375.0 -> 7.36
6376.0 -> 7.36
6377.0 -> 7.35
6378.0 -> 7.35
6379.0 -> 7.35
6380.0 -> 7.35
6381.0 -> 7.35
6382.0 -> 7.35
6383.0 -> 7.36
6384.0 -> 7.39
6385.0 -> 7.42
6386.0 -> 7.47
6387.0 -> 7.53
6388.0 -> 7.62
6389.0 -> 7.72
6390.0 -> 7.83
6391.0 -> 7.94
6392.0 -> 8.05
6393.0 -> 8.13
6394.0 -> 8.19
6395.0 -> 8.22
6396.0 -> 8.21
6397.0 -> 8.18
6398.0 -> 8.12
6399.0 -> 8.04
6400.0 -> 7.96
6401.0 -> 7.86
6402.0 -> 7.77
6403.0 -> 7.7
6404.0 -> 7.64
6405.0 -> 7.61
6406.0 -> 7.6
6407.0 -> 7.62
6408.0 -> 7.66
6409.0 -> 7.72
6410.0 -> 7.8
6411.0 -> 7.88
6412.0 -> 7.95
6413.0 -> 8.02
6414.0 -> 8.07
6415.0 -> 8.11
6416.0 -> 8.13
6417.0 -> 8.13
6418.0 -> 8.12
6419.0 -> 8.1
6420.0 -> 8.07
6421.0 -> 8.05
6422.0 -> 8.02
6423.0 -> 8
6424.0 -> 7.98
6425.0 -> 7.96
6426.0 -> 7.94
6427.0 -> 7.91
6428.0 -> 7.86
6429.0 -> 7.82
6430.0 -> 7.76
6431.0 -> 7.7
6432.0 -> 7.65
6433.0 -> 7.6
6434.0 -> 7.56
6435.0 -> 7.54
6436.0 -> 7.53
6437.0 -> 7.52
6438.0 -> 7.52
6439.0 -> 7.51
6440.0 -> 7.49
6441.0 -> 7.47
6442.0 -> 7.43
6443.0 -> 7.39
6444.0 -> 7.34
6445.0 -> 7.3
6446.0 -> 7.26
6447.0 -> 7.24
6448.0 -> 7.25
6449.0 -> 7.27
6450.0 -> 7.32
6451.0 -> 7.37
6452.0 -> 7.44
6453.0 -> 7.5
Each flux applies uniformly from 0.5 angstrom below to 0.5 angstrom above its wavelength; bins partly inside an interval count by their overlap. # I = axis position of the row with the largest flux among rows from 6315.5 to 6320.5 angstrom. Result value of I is 6320.0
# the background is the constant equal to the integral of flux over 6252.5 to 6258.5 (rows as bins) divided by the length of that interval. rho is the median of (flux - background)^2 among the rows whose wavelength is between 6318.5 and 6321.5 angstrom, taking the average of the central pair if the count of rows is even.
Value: 0.37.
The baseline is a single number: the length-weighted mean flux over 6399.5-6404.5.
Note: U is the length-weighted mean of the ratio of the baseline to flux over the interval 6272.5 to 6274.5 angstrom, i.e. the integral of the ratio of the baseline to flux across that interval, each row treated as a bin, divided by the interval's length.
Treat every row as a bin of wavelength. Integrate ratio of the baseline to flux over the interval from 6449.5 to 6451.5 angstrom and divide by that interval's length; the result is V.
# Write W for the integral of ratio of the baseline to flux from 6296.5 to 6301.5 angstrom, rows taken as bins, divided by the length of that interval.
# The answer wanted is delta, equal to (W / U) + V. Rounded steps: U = 0.93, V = 1.06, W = 1.14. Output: 2.28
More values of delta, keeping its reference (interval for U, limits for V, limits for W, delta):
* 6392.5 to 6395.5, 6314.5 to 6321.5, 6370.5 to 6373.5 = 2.13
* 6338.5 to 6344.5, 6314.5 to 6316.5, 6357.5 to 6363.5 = 1.93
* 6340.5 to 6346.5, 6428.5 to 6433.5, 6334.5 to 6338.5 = 1.93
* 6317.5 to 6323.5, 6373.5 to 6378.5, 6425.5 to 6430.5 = 2.04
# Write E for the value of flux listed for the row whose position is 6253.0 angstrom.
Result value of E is 6.87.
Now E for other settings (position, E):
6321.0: 7.75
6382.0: 7.35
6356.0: 8.41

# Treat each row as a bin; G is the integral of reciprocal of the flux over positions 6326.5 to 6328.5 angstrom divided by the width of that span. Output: 0.125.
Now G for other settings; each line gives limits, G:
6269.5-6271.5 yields 0.120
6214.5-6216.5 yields 0.132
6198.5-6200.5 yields 0.123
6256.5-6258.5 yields 0.138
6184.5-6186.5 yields 0.132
